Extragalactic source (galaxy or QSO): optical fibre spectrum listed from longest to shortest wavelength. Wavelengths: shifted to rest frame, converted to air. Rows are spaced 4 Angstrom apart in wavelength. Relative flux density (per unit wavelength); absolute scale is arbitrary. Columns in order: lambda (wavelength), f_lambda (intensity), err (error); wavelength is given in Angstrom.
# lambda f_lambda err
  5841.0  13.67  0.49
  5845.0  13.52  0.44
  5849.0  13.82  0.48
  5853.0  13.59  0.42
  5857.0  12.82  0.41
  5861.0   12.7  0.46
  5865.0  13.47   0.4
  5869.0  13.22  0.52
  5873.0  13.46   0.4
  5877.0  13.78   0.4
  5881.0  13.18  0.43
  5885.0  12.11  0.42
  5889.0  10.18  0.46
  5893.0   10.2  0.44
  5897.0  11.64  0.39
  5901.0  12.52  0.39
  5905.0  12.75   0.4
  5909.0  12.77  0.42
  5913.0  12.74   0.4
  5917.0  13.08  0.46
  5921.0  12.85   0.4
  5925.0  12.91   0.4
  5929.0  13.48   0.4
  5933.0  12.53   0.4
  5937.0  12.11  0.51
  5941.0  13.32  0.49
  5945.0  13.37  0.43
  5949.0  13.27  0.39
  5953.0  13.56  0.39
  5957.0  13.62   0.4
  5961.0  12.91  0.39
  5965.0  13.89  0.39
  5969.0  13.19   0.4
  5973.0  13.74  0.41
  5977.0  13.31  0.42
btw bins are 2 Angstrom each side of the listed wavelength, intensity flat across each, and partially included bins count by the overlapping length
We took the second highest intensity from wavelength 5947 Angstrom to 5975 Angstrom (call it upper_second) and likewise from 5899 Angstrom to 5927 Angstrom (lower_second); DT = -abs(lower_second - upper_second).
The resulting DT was -0.83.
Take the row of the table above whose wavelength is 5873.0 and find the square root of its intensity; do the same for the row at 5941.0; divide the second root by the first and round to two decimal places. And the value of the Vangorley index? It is 0.99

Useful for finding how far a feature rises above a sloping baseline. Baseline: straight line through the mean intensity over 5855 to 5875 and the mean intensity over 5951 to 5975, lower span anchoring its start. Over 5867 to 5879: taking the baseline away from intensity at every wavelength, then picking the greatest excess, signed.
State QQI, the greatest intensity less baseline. 0.6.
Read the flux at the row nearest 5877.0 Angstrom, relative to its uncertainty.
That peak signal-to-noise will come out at 34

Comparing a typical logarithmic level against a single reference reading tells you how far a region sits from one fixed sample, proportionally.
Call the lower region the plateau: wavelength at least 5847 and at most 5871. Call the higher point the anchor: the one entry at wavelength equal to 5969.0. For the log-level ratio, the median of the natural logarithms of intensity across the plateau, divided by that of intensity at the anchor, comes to 1.00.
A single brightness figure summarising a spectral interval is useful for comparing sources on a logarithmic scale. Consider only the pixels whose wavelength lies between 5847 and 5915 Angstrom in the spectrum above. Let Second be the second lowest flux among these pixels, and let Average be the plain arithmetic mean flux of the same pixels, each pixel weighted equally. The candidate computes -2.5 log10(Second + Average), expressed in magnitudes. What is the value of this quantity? -3.40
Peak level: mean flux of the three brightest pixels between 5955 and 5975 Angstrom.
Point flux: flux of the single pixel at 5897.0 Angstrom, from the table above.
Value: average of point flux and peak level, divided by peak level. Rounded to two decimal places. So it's 0.92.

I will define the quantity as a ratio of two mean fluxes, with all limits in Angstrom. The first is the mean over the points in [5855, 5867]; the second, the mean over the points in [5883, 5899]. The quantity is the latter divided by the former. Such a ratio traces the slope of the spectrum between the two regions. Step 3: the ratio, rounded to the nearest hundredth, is 0.85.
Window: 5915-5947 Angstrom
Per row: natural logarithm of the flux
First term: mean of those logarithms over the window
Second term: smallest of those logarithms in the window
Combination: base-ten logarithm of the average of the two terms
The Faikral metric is 0.403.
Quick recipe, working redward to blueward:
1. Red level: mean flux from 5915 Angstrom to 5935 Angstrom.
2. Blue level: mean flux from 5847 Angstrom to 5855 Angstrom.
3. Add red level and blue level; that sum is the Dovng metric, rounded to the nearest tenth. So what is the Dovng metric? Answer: 26.7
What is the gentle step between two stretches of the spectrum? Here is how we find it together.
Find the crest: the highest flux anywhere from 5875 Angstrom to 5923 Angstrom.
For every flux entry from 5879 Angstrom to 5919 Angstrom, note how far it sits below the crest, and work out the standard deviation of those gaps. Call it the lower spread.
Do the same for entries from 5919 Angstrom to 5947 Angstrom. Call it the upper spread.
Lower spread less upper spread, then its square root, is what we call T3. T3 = 0.8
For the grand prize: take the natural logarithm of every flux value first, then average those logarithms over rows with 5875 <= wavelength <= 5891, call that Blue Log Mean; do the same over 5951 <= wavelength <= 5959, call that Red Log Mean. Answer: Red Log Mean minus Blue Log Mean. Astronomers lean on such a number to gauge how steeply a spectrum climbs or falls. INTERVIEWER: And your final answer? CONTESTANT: 0.11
